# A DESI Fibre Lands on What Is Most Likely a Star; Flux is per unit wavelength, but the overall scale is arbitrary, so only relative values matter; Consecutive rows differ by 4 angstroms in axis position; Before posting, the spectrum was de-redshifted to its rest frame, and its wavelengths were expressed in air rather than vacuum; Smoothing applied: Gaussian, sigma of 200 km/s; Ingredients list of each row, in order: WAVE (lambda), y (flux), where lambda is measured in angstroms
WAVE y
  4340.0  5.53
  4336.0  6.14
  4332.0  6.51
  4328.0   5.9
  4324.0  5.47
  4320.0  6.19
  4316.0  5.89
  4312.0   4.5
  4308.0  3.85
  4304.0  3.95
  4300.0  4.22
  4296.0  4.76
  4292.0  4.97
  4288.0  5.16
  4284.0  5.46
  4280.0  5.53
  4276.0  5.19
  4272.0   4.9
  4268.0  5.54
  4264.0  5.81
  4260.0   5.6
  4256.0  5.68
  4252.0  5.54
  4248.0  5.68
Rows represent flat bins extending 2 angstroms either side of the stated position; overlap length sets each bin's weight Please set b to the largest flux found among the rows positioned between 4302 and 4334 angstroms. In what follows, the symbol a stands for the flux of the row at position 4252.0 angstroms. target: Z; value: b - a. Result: 1.0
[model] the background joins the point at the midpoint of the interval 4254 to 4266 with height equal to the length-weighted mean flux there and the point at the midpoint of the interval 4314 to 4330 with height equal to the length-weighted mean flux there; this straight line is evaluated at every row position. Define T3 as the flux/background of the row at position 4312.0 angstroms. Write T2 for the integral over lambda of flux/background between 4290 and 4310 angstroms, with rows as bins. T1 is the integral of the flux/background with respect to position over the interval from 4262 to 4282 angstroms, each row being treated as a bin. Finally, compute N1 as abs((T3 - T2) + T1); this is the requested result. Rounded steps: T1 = 18.8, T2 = 15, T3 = 0.77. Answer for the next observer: 5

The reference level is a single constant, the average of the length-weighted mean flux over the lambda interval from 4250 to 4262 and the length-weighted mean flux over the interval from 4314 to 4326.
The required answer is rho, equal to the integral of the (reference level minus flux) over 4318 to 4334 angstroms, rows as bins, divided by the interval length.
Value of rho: -0.29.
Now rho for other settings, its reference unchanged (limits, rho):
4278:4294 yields 0.45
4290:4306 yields 1.25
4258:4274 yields 0.27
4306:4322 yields 0.62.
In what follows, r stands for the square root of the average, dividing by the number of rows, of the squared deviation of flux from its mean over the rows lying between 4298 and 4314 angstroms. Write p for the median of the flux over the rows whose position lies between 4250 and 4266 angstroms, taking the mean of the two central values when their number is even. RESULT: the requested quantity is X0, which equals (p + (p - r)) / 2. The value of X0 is 5.5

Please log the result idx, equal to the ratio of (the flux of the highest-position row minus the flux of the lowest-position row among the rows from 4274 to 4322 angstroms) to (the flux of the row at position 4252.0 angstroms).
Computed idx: 0.2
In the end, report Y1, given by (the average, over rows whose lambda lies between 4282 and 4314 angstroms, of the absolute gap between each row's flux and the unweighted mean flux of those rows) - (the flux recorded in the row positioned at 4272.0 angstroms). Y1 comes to -4.42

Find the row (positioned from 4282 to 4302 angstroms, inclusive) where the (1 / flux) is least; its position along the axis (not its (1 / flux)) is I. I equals 4284.0 angstroms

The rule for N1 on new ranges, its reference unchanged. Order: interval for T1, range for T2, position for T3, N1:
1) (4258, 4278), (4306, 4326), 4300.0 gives 2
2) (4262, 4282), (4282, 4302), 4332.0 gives 3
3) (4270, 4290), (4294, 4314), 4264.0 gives 5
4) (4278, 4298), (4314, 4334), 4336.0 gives 1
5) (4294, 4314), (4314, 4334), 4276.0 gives 5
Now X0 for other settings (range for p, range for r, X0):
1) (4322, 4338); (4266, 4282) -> 5.9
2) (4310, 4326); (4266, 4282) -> 5.5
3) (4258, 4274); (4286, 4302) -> 5.4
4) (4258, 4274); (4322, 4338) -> 5.4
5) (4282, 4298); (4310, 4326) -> 4.7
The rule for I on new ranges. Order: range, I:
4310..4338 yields 4332.0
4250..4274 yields 4264.0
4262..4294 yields 4264.0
